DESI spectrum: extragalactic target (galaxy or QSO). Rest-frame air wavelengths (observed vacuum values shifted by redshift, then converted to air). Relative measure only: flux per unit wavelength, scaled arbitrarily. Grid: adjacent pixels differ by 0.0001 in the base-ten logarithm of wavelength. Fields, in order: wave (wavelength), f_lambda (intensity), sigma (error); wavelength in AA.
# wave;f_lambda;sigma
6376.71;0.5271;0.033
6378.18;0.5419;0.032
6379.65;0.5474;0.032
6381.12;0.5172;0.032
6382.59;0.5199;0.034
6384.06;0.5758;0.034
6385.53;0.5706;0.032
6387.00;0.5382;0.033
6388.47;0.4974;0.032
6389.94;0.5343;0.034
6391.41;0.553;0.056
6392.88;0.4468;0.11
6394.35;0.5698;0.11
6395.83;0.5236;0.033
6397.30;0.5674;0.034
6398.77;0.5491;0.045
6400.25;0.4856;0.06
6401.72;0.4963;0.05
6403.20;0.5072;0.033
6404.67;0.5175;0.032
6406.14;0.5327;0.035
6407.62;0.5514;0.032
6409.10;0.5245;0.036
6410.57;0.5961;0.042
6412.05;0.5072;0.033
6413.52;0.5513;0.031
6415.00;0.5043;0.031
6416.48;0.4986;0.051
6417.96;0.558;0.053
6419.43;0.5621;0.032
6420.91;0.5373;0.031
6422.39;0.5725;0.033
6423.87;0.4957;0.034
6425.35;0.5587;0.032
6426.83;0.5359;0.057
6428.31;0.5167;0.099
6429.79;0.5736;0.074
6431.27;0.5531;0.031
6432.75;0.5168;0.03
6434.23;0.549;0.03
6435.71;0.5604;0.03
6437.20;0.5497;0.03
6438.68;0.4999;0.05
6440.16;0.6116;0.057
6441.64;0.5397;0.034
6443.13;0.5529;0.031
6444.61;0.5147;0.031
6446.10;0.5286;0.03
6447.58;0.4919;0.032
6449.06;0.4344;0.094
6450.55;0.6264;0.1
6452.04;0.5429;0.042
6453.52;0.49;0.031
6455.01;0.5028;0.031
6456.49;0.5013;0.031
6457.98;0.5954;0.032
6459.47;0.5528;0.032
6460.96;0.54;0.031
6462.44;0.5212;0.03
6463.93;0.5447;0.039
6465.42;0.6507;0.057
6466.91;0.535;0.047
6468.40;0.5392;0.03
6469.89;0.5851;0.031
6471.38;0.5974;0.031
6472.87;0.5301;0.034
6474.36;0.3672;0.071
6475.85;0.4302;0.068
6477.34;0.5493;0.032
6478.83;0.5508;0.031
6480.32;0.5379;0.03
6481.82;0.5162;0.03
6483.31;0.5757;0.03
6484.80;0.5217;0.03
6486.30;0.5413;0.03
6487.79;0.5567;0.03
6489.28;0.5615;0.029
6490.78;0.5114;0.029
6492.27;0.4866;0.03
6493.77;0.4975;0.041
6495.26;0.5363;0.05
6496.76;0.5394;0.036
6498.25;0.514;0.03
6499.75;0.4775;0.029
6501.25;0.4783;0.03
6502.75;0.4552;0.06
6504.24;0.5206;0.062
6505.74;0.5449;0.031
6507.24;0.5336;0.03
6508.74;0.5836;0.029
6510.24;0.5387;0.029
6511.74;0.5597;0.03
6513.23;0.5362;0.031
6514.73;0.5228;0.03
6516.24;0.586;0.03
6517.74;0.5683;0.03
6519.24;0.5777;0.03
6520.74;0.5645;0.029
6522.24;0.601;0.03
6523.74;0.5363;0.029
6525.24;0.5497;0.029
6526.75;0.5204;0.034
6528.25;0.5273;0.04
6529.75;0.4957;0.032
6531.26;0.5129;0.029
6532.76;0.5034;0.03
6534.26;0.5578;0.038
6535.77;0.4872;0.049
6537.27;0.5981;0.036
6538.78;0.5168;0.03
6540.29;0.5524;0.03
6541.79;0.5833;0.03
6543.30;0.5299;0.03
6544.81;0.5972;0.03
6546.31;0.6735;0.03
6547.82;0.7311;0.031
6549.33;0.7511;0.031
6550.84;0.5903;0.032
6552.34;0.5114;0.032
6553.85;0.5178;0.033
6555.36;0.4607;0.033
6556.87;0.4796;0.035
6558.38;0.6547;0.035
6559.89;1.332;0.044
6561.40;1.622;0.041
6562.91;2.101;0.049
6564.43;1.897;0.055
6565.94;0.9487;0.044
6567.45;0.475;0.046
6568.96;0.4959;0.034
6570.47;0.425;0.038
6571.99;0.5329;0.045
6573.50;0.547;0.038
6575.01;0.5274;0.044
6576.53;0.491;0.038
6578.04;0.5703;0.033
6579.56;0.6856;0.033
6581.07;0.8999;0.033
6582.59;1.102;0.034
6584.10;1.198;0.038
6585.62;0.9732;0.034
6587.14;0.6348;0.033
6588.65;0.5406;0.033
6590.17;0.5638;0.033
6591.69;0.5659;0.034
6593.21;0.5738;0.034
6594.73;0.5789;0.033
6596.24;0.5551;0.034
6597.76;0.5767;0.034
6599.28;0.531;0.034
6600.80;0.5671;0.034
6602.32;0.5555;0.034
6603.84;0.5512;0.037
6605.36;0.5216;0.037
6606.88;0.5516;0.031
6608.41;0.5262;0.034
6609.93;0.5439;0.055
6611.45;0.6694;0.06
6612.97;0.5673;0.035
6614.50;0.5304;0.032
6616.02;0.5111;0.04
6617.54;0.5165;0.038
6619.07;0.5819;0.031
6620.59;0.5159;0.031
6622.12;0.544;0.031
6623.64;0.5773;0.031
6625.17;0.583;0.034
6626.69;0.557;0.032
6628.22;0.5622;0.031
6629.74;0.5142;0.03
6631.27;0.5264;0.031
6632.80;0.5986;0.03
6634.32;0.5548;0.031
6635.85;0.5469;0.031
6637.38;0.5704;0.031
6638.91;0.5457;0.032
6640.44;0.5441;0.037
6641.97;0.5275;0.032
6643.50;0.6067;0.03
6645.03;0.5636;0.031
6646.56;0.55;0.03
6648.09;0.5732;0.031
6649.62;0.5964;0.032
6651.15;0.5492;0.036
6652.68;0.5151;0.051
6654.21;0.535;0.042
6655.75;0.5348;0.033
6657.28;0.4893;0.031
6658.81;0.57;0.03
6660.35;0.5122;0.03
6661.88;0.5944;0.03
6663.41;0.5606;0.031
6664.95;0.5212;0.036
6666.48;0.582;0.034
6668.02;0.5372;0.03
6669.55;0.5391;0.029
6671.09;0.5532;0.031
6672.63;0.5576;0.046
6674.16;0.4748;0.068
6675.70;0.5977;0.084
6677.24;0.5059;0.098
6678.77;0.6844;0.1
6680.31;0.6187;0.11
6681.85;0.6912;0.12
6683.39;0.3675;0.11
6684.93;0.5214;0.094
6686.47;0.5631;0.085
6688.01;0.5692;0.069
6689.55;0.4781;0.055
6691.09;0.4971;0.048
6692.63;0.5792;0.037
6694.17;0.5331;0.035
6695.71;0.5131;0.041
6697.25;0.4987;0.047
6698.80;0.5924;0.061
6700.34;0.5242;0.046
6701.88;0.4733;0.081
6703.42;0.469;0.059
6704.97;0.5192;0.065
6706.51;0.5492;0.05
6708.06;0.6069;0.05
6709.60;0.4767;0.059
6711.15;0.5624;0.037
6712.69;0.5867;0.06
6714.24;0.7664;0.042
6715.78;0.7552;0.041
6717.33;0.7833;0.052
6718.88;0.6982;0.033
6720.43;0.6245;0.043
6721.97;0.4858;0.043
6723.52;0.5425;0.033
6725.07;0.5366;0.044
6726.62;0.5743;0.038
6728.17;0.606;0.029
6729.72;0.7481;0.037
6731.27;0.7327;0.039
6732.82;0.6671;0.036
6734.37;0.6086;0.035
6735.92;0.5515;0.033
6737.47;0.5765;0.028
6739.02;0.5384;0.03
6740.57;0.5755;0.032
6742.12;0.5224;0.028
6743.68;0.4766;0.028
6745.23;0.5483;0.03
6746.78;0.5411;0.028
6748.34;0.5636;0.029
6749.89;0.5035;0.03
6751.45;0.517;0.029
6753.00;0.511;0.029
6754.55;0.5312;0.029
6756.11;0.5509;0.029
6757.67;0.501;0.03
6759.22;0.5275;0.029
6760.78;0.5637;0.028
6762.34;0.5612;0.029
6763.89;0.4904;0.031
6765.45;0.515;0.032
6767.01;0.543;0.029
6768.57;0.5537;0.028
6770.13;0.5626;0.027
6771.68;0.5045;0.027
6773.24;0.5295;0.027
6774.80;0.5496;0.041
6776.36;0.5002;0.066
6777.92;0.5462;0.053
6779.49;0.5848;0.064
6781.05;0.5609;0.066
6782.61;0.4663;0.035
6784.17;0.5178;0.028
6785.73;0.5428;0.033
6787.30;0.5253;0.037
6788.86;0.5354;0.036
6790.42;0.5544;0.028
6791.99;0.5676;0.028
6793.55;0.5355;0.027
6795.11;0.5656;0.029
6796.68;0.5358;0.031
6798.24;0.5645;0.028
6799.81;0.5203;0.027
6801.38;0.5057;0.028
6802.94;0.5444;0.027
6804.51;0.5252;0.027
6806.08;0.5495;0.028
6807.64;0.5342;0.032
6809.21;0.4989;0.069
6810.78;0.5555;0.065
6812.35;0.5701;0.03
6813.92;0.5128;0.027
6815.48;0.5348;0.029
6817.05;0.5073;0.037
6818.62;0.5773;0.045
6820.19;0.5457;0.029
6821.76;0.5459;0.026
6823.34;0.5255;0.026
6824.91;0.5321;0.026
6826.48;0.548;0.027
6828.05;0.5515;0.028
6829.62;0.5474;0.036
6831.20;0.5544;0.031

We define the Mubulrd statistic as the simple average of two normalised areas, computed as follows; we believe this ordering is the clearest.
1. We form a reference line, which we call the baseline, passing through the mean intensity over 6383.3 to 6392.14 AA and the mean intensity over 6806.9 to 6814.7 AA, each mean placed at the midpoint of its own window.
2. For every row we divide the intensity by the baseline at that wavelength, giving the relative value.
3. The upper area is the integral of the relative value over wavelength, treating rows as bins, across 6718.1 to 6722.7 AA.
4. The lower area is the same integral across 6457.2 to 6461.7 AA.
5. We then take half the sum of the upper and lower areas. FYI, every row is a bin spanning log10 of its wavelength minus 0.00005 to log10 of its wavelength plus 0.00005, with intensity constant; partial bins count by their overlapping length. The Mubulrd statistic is 4.92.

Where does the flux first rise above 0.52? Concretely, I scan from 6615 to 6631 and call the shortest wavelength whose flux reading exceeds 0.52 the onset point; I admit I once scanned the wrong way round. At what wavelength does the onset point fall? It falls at 6619.07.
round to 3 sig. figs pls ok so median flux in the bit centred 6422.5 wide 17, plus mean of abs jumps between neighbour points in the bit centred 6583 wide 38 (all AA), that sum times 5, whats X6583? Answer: 3.36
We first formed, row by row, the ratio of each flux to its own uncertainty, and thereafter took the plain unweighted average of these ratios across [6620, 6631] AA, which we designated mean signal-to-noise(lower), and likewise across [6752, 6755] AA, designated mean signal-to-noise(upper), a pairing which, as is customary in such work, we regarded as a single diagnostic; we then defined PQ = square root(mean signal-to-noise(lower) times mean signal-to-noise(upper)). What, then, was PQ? 18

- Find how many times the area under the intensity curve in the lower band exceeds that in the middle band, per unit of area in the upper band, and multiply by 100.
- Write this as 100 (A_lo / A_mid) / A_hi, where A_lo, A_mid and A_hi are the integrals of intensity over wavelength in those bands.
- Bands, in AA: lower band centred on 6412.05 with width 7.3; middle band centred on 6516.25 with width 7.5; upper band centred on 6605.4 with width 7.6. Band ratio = 23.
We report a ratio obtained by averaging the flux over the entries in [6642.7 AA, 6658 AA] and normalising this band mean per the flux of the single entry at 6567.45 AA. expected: 1.16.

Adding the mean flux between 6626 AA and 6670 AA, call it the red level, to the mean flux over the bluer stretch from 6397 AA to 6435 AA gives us 1.09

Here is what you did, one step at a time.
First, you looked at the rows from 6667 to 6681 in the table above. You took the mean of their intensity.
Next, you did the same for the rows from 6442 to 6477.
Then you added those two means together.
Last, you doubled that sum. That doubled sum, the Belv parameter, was 2.19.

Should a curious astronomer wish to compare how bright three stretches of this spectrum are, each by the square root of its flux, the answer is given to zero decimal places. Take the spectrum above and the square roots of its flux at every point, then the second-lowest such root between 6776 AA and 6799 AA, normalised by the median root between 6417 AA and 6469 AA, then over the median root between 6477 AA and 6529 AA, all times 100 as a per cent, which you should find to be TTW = 131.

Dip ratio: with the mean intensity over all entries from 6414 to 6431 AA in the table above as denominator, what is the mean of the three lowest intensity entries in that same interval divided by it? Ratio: 0.93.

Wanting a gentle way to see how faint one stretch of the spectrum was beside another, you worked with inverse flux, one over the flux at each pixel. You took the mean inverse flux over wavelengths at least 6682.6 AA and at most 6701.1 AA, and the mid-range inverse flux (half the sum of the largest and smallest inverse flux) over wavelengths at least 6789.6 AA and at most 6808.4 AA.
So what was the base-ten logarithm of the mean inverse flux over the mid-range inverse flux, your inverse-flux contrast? 0.019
